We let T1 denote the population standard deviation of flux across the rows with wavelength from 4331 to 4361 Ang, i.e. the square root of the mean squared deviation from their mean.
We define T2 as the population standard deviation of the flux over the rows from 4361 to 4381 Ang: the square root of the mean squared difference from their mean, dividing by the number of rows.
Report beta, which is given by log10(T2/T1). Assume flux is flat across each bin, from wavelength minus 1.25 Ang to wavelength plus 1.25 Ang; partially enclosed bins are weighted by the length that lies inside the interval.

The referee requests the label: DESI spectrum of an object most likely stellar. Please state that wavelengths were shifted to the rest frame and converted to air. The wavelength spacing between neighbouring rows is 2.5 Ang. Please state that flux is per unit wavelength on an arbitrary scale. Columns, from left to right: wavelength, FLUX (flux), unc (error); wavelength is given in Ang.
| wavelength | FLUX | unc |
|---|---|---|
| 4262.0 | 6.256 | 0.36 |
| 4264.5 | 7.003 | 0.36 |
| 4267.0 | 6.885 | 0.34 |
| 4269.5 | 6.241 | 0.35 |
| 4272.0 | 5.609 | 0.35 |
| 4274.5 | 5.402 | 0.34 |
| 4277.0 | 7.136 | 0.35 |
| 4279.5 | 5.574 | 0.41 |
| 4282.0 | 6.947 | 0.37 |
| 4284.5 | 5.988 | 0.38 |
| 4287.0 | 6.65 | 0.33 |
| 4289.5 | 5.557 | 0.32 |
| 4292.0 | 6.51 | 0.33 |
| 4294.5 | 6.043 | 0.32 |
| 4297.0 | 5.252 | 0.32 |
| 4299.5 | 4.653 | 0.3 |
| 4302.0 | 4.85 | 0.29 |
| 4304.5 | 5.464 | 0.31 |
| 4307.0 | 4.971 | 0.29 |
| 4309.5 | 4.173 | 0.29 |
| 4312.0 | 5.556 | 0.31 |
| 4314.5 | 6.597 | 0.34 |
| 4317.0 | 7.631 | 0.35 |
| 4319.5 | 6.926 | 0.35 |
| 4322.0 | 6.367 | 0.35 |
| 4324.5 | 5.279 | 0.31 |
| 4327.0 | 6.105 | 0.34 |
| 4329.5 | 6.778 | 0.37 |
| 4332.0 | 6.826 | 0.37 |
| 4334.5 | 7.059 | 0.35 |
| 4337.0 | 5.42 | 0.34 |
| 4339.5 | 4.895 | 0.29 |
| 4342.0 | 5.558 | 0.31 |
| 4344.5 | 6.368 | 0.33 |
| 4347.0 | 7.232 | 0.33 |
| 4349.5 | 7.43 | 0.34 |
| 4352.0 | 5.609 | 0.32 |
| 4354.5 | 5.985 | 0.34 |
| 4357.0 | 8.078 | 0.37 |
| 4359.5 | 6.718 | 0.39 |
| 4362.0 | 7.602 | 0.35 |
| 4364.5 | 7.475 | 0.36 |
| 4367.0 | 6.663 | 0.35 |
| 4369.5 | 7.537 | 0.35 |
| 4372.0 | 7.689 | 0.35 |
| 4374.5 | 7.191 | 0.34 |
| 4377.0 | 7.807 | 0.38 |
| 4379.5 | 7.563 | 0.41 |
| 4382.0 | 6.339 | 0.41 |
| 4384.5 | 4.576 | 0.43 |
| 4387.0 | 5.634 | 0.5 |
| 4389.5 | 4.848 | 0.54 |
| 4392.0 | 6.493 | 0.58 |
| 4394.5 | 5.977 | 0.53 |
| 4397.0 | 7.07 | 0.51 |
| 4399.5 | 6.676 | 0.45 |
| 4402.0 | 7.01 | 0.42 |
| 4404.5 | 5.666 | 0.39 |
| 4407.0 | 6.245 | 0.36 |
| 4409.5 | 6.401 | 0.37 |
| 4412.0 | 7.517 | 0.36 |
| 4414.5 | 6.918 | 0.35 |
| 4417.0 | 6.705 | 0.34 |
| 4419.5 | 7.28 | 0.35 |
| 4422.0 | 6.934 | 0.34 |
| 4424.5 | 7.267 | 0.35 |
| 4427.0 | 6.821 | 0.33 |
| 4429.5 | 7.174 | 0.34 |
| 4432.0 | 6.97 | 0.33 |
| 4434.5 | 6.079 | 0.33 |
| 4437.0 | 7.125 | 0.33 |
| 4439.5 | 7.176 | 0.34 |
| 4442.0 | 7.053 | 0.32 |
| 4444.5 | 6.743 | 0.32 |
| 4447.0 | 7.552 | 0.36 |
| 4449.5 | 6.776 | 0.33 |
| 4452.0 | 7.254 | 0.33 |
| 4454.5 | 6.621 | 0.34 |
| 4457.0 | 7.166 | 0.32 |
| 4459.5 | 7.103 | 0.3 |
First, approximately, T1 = 0.913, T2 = 0.3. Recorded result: -0.43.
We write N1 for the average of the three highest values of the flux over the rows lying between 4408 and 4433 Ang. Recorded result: 7.4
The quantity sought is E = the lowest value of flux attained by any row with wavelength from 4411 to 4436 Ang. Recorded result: 6.079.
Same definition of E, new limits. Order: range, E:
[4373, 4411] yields 4.576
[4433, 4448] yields 6.079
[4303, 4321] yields 4.173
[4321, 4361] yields 4.895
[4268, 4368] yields 4.173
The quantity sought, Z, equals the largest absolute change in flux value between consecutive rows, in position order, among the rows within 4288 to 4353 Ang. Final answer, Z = 1.82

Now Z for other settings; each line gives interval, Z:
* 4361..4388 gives 1.76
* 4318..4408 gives 2.09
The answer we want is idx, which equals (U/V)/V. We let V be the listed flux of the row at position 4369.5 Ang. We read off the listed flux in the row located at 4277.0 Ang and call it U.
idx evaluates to 0.126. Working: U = 7.136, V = 7.537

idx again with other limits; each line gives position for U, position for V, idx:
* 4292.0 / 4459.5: 0.129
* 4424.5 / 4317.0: 0.125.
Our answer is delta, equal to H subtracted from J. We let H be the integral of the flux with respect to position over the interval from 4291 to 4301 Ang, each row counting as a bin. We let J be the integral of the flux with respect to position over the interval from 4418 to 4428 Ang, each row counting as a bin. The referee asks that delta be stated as 15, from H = 56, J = 71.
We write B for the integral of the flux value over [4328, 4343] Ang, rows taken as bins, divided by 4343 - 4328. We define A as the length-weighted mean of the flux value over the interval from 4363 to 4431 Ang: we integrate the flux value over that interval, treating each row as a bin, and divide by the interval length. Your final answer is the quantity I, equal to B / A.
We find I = 0.91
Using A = 6.7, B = 6.1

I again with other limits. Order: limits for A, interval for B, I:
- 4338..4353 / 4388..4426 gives 1.07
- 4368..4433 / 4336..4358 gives 0.94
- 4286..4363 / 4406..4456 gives 1.13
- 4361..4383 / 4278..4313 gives 0.76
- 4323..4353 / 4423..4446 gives 1.12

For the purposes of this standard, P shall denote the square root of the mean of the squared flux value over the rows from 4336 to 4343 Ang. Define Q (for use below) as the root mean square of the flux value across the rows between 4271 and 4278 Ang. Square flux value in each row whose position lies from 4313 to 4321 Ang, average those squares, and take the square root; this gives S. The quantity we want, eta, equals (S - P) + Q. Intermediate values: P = 5.30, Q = 6.10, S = 7.06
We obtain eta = 7.9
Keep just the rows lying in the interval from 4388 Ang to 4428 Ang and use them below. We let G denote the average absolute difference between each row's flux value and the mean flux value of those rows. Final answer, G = 0.51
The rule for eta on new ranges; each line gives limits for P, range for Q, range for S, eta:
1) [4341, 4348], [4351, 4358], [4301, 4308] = 5.3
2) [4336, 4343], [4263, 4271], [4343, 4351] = 8.4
